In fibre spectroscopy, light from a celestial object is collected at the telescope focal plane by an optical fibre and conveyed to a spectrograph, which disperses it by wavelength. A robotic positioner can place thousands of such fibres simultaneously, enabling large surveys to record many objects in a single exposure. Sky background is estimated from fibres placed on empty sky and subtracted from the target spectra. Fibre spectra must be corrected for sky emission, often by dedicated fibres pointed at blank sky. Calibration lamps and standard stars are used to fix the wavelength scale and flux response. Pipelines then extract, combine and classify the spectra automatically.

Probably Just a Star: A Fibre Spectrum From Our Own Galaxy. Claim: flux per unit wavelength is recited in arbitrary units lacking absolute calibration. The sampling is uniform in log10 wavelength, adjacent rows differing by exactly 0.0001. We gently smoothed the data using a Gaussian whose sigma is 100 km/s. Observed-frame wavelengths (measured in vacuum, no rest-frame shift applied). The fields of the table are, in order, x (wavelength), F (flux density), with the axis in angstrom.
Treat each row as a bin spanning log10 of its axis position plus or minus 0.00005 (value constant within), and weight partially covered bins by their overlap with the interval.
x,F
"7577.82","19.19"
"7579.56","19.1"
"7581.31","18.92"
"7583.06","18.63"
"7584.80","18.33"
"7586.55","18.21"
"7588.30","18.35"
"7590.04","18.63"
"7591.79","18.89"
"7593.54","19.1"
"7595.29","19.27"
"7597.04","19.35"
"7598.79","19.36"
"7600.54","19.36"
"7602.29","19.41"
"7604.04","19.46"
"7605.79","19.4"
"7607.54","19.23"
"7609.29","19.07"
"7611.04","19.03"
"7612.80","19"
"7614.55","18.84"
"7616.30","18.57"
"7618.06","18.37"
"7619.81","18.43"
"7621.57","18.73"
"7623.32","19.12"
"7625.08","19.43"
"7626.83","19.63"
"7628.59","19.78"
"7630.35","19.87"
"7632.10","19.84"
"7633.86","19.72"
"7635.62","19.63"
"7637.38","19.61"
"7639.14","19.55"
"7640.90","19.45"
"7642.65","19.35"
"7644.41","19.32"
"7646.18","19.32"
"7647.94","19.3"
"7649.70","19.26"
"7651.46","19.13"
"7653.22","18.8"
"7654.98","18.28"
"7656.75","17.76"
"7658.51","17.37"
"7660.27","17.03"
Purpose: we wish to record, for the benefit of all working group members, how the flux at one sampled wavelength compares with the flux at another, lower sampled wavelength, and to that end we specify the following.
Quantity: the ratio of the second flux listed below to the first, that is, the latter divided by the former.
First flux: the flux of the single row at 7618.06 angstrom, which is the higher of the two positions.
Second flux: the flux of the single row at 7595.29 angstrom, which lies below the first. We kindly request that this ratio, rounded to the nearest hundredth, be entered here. 1.05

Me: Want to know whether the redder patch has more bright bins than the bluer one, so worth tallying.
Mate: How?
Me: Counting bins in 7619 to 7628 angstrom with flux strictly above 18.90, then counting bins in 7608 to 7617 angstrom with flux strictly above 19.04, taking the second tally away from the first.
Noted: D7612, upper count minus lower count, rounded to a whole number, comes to 2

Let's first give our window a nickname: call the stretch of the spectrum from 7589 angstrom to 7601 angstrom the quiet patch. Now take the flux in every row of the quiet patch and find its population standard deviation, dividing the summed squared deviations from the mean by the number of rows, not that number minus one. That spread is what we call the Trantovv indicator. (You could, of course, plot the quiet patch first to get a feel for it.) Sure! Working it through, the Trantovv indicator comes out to 0.26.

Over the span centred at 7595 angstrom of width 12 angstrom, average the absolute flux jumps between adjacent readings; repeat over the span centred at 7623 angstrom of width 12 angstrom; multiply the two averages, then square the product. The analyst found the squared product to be 0.0008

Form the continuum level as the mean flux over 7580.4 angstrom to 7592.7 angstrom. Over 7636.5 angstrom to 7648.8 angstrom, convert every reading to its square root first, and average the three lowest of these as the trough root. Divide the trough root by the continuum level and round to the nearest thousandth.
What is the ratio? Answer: 0.237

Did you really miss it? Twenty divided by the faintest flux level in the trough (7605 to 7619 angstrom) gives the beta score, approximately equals 1.09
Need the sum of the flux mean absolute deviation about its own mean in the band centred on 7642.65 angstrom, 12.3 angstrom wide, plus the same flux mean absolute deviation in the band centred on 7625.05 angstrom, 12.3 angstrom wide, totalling 0.55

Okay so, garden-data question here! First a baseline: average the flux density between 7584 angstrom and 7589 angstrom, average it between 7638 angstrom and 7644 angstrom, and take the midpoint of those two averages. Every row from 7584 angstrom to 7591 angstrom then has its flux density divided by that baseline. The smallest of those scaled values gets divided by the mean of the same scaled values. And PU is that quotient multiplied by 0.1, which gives 0.0991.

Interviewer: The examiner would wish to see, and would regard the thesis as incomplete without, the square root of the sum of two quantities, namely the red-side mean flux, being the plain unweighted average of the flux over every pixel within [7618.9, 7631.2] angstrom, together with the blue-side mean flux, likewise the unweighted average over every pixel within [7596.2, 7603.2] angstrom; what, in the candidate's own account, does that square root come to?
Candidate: 6.217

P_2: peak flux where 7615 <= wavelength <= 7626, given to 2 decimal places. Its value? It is 19.43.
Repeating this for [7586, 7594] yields 19.10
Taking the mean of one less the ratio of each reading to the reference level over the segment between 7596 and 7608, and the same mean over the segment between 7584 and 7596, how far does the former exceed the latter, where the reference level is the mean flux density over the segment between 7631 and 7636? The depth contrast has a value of -0.035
